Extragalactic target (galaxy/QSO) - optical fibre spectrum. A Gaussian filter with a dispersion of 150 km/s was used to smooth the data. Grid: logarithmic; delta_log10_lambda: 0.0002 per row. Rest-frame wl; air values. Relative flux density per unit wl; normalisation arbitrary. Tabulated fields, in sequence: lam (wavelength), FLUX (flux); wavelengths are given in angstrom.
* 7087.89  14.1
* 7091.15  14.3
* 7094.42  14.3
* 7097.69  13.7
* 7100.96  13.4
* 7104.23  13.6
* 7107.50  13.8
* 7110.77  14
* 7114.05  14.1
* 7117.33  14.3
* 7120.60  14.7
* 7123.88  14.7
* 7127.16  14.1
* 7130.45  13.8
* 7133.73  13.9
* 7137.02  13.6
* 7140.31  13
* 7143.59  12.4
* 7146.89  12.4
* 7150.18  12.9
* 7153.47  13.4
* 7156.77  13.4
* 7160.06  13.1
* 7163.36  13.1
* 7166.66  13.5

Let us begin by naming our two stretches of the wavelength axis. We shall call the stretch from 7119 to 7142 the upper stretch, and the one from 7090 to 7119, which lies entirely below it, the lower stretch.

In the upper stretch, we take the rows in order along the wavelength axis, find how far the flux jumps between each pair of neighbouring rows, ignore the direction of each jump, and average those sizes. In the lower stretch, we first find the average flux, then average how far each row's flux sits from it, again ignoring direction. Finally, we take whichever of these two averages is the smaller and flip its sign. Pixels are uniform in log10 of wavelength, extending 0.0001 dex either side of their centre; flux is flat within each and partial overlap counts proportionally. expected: -0.284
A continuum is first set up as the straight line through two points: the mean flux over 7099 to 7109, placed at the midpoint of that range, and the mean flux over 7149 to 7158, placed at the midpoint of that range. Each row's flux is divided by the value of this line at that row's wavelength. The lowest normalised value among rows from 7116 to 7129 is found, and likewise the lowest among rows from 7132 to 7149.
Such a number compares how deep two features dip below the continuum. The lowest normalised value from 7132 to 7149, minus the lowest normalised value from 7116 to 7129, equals -0.12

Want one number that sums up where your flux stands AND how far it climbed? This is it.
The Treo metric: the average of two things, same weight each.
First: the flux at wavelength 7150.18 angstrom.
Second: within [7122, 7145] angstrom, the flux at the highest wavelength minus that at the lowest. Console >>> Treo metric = 5.3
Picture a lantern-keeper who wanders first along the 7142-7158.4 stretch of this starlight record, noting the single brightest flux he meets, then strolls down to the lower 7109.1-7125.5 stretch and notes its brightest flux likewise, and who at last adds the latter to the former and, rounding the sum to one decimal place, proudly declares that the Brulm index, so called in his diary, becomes 28.1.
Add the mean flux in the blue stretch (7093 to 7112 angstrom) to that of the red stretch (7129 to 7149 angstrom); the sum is 27.0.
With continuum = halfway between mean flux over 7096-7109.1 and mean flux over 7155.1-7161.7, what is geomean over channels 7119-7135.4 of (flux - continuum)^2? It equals 0.50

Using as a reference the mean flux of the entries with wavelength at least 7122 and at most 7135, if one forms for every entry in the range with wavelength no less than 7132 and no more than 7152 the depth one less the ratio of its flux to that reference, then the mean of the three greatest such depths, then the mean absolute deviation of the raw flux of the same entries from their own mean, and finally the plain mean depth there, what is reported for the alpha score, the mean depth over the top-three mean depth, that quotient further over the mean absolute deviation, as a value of 1.5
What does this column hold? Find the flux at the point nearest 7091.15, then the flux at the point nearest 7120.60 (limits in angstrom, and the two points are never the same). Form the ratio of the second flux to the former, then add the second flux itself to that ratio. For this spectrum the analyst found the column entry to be 15.7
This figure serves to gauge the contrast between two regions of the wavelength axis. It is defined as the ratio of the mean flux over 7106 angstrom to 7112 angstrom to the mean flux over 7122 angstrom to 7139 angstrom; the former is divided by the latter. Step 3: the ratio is 0.99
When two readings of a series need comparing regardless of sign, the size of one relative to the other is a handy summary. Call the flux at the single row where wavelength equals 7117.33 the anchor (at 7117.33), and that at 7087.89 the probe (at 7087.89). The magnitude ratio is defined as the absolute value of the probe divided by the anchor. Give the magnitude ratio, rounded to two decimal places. 0.99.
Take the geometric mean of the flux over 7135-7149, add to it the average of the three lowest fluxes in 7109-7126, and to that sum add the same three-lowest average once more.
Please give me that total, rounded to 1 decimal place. 41.1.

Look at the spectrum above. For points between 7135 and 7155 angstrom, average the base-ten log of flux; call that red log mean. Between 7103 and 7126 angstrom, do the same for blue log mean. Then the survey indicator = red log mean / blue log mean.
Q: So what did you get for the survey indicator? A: 0.97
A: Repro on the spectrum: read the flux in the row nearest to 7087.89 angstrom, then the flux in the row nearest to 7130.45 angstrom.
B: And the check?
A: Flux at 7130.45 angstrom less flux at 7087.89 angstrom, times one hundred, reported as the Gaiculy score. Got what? -30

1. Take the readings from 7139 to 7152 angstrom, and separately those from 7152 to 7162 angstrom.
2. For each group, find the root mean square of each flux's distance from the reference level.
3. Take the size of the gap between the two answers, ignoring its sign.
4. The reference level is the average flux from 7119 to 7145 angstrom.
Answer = 0.64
